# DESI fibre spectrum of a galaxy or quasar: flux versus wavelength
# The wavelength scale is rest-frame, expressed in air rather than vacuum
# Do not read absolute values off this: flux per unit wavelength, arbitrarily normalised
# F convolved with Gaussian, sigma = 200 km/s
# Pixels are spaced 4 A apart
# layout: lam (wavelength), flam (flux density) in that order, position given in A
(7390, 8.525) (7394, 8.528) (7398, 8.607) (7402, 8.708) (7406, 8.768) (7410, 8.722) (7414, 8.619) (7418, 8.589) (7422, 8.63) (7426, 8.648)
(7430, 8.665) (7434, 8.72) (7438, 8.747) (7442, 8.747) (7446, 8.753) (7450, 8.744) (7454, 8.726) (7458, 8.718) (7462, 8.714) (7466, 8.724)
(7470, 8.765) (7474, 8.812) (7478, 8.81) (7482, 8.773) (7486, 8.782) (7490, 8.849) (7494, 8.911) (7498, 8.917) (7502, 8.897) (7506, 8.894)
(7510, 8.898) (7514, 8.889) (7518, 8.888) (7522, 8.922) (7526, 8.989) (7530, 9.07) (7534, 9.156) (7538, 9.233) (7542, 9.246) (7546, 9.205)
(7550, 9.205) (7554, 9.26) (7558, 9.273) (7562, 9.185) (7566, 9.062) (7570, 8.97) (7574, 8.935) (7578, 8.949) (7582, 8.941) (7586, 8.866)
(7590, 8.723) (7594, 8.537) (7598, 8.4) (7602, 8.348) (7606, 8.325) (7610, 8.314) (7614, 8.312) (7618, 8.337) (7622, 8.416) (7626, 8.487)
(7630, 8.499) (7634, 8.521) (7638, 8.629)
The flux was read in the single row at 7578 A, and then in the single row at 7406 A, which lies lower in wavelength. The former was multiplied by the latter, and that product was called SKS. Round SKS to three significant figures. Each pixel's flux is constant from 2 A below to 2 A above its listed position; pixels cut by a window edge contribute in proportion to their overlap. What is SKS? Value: 78.5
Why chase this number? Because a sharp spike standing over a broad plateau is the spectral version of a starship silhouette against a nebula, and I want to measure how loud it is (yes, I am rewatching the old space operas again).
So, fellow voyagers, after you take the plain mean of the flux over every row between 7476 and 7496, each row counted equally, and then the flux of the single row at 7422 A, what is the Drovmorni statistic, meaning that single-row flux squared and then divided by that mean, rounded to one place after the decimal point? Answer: 8.4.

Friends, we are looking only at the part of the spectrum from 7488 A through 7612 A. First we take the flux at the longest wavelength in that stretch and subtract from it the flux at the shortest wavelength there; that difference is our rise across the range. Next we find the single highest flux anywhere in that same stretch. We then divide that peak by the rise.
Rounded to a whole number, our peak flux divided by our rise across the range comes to -17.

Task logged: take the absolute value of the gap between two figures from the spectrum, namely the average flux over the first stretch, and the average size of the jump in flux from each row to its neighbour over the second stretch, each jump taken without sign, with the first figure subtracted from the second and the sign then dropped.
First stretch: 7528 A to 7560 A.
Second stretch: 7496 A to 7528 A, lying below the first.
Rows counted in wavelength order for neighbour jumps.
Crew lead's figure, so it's 9.19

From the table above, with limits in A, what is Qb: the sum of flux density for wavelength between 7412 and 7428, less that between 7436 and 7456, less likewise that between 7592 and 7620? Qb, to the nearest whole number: -68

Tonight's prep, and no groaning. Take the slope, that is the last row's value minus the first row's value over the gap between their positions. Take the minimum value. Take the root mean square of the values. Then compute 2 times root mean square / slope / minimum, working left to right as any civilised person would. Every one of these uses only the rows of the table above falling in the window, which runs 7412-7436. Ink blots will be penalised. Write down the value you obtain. 399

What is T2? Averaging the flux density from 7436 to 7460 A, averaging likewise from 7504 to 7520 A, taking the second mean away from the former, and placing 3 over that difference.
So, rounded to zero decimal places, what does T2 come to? -20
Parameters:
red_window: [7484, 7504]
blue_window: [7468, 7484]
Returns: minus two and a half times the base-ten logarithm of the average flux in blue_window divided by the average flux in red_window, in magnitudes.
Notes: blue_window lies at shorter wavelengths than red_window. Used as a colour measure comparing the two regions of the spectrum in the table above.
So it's 0.010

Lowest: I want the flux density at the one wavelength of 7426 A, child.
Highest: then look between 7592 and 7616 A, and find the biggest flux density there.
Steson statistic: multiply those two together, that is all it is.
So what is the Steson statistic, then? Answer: 74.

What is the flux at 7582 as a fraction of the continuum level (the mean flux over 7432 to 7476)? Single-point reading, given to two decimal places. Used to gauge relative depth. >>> 1.02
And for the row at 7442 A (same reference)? 1.00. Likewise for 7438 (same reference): 1.00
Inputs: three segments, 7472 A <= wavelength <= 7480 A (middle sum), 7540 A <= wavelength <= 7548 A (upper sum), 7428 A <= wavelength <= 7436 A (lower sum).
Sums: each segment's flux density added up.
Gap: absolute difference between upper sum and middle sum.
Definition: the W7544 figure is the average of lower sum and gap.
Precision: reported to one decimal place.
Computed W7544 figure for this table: 9.1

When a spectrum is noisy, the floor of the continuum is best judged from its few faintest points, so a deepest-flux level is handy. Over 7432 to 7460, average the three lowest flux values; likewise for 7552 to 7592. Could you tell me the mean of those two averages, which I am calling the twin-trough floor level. 8.78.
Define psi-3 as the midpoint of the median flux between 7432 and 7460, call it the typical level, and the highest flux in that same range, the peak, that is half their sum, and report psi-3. 8.75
